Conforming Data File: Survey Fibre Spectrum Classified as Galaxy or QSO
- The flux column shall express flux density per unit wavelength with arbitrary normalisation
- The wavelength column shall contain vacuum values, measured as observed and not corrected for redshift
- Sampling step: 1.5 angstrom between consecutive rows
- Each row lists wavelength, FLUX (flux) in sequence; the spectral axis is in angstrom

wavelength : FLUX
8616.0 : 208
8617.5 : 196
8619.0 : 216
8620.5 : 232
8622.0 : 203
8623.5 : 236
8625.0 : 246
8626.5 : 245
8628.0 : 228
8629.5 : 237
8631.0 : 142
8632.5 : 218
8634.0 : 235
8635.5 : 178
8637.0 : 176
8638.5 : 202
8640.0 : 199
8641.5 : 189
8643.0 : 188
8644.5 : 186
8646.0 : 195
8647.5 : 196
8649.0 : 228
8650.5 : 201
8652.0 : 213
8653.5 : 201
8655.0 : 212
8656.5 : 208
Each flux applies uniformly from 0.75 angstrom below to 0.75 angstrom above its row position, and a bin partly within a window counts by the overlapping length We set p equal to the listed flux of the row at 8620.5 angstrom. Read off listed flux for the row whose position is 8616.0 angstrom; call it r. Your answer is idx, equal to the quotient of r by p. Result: 0.90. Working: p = 232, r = 208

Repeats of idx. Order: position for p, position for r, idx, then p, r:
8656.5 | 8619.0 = 1.04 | 208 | 216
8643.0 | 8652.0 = 1.13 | 188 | 213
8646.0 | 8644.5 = 0.95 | 195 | 186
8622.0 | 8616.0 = 1.02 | 203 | 208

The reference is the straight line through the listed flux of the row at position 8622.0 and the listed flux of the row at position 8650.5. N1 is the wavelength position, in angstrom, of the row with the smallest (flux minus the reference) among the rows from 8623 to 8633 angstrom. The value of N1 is 8631.0 angstrom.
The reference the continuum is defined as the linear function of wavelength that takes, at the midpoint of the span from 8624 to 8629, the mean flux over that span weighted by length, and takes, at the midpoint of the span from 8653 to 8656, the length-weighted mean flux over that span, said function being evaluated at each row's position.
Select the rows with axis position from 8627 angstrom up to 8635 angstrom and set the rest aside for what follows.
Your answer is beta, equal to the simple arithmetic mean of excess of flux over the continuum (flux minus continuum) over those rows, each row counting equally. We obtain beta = -22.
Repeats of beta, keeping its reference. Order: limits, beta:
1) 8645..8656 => -5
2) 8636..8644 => -33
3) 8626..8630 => -1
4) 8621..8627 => -9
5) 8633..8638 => -33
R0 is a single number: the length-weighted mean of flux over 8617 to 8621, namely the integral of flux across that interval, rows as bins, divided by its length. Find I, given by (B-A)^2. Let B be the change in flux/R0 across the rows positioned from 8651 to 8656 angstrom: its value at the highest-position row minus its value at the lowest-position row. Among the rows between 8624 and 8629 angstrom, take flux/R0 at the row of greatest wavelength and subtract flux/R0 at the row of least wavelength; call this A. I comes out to 0.01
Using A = -0.1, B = 0.00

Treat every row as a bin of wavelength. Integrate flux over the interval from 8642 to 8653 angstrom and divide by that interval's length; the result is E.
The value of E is 201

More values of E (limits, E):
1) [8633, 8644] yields 196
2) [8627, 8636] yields 208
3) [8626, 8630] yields 236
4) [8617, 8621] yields 215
